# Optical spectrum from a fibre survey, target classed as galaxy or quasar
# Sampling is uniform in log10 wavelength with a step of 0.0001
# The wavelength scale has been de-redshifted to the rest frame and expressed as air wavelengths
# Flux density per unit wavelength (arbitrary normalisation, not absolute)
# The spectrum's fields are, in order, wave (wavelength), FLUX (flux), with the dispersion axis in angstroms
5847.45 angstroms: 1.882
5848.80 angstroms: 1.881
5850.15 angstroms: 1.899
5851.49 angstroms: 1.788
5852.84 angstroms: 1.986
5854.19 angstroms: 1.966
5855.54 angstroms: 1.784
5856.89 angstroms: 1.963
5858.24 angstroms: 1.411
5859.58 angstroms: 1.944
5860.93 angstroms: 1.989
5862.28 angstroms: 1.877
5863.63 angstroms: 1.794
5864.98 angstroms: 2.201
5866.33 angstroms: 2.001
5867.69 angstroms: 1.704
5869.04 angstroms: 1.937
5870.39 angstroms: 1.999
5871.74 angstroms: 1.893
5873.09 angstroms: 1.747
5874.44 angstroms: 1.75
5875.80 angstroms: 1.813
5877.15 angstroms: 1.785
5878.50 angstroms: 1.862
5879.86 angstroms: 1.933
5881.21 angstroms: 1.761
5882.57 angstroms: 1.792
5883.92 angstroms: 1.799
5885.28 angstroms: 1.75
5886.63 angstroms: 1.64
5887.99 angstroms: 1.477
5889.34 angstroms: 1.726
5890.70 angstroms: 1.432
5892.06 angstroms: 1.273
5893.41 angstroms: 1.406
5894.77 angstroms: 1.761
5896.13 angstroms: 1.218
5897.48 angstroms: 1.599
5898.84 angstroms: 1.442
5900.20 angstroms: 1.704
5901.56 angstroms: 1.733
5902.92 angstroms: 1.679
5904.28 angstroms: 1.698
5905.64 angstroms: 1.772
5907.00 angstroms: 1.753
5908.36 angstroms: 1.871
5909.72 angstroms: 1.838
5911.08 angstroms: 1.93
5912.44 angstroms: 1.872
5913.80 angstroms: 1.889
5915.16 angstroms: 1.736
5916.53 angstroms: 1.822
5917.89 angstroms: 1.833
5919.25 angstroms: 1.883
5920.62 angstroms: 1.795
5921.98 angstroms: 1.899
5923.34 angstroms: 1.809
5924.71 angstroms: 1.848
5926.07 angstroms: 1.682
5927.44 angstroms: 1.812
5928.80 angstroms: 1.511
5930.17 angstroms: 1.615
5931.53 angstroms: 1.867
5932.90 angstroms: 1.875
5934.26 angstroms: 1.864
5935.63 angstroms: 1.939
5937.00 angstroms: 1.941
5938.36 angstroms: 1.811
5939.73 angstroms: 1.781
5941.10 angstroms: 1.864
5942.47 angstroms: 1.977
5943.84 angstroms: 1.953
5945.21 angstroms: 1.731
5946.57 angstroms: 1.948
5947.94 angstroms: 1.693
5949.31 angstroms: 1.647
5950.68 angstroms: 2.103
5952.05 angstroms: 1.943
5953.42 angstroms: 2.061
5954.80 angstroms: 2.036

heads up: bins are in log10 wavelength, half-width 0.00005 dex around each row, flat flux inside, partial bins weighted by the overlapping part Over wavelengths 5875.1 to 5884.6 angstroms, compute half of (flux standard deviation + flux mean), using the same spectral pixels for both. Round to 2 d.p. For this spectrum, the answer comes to 0.94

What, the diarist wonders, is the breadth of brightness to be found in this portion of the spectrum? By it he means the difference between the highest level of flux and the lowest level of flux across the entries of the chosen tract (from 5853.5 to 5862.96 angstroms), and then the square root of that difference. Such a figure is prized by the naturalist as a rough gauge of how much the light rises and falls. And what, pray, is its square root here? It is 0.76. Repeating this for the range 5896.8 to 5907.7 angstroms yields 0.57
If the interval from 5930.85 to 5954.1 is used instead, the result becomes 0.68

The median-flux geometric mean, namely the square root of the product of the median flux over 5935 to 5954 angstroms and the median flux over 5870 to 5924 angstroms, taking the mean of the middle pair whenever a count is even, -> 1.85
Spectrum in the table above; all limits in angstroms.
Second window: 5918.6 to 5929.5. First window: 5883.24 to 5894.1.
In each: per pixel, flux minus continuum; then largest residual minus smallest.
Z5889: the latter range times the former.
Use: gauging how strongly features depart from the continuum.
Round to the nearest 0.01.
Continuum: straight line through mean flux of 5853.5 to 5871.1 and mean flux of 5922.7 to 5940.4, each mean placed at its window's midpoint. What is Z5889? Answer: 0.20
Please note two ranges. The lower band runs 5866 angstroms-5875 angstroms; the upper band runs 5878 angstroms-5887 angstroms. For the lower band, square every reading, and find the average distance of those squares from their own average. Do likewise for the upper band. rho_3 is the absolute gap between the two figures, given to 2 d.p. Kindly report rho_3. 0.18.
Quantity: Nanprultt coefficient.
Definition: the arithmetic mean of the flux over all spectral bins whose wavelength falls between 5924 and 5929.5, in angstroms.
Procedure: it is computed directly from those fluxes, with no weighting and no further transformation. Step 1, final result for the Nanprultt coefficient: 1.71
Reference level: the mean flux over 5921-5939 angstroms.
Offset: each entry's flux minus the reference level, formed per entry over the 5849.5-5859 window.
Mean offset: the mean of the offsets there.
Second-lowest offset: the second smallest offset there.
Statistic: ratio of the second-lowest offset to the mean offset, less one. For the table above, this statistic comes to -2.0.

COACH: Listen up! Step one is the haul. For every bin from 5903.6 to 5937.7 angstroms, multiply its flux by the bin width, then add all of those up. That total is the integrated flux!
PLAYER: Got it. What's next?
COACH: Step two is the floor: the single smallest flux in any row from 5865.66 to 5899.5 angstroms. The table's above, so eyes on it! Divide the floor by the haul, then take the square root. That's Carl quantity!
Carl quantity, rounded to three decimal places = 0.140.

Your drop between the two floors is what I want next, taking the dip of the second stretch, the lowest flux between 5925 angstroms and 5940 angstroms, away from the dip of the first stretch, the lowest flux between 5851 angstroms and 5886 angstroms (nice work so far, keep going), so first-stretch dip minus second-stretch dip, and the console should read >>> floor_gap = -0.10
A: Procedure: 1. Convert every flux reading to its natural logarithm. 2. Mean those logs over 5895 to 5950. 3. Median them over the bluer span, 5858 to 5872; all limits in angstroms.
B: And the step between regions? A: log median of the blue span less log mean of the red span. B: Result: 0.09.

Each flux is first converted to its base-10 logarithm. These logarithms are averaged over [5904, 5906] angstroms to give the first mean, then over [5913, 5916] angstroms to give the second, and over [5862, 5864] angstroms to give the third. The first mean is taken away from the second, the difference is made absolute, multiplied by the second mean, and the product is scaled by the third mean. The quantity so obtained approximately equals 0.0013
